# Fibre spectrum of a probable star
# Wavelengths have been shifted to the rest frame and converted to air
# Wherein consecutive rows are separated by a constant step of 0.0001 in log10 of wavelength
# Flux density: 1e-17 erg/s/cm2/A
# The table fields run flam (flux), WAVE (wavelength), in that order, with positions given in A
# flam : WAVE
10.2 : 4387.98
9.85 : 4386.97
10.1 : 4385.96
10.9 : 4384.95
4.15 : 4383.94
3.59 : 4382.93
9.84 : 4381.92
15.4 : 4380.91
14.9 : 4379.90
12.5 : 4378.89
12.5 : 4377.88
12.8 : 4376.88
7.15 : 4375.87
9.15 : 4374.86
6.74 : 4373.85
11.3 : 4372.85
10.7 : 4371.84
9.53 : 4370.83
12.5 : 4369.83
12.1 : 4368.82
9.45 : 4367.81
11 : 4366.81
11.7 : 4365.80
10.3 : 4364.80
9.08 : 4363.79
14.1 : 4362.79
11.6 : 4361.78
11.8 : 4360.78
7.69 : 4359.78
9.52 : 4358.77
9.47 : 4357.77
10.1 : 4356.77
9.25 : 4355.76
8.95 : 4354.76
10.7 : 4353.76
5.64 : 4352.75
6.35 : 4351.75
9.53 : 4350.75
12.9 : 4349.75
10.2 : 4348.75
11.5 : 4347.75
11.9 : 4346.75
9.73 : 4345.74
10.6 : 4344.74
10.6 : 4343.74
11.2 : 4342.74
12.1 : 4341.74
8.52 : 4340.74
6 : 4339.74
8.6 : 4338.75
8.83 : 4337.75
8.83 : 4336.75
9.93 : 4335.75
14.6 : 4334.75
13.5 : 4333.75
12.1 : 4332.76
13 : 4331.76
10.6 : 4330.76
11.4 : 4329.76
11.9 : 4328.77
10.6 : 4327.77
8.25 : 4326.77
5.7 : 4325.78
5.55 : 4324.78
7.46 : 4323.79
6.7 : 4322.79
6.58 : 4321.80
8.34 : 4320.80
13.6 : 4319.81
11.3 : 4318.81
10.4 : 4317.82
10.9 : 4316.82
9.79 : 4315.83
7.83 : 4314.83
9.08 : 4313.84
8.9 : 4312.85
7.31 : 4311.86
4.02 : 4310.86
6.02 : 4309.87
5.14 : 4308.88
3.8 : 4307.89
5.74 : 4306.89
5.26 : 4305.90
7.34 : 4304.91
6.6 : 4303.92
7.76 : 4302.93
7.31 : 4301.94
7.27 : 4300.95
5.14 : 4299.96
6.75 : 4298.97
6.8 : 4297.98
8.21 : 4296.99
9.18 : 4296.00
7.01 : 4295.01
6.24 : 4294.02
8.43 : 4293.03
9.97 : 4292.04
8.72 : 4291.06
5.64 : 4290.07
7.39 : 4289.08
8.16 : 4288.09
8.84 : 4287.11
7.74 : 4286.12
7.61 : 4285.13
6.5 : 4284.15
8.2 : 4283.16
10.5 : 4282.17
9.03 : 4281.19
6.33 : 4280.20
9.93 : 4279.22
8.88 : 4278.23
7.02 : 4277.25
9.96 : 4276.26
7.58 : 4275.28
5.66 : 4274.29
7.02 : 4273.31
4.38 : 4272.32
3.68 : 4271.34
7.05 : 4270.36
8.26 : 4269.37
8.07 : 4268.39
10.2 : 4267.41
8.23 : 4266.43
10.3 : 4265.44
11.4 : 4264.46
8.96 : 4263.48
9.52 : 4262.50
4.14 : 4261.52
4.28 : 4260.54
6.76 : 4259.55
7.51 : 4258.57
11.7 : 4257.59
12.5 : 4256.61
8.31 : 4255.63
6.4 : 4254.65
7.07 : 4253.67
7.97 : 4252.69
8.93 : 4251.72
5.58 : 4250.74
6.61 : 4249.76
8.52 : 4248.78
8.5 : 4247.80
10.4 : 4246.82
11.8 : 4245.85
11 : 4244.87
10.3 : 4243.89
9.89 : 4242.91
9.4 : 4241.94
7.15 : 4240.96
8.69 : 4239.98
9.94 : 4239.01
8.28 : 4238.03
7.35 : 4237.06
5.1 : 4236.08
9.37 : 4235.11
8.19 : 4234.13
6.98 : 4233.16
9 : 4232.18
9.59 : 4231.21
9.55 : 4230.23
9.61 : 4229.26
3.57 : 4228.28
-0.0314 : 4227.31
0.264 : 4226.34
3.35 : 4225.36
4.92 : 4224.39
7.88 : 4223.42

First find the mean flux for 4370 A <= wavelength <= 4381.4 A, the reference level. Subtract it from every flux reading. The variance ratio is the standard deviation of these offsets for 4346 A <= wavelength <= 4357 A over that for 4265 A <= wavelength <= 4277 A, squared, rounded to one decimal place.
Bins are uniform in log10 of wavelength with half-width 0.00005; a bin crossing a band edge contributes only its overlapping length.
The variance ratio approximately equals 1.0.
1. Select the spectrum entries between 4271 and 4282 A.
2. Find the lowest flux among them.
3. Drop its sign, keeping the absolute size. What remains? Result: 3.7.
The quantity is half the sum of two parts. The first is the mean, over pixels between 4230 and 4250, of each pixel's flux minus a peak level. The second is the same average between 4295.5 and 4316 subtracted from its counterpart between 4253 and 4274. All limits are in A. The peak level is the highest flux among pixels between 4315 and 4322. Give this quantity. -1.9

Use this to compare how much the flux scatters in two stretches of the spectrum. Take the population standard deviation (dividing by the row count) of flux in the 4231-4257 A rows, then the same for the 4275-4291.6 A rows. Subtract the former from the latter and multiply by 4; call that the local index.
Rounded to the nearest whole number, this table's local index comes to -2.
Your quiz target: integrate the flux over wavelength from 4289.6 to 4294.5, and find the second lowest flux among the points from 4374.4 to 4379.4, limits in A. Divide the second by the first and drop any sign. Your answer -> 0.24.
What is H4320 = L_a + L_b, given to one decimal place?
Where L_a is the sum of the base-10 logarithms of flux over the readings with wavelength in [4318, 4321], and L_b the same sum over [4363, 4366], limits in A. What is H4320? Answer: 6.1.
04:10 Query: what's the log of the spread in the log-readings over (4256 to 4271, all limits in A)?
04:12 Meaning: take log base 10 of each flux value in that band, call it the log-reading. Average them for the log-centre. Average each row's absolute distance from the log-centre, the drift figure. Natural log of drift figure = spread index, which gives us -2.3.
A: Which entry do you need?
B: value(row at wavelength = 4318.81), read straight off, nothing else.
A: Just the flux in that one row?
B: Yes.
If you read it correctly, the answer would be 11.3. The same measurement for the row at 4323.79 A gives 7.46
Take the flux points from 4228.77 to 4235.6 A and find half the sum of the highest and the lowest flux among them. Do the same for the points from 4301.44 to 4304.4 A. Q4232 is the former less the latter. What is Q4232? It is 1.1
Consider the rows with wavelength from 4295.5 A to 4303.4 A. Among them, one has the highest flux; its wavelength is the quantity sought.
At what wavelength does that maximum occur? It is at 4296.00 A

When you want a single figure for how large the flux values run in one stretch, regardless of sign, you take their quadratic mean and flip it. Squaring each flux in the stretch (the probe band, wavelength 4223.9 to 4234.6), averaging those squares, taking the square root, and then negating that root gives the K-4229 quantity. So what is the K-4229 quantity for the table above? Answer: -6.9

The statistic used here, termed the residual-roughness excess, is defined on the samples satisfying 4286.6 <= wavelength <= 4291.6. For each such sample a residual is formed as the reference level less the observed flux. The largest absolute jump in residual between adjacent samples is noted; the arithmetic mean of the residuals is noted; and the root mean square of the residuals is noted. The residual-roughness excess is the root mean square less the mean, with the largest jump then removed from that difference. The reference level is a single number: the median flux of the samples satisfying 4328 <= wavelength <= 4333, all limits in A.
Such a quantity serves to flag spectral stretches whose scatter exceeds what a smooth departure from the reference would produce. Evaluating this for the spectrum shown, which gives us -2.9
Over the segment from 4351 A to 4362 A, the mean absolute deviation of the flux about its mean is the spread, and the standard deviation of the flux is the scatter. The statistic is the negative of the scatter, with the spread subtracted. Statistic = -3.4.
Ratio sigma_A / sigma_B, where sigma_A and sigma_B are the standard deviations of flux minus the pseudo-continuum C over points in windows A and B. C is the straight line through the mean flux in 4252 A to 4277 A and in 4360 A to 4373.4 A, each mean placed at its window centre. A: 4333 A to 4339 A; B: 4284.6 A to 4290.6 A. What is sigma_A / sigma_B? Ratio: 2.44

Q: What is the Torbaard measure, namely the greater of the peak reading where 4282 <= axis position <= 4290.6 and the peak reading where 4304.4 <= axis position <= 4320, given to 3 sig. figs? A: 13.6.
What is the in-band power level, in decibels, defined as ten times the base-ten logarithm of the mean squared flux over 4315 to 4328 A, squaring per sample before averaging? 19.2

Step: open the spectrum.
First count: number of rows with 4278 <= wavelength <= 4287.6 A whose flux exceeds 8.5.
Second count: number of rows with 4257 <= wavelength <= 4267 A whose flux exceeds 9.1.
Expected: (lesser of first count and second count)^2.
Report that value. 16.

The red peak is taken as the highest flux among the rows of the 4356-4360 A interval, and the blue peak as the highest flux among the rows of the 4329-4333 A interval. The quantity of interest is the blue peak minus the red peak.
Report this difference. 3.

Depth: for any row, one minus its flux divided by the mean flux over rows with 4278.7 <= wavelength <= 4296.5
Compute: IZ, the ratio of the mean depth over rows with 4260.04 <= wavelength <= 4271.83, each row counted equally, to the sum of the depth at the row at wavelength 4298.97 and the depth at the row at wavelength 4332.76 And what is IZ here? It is -0.09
